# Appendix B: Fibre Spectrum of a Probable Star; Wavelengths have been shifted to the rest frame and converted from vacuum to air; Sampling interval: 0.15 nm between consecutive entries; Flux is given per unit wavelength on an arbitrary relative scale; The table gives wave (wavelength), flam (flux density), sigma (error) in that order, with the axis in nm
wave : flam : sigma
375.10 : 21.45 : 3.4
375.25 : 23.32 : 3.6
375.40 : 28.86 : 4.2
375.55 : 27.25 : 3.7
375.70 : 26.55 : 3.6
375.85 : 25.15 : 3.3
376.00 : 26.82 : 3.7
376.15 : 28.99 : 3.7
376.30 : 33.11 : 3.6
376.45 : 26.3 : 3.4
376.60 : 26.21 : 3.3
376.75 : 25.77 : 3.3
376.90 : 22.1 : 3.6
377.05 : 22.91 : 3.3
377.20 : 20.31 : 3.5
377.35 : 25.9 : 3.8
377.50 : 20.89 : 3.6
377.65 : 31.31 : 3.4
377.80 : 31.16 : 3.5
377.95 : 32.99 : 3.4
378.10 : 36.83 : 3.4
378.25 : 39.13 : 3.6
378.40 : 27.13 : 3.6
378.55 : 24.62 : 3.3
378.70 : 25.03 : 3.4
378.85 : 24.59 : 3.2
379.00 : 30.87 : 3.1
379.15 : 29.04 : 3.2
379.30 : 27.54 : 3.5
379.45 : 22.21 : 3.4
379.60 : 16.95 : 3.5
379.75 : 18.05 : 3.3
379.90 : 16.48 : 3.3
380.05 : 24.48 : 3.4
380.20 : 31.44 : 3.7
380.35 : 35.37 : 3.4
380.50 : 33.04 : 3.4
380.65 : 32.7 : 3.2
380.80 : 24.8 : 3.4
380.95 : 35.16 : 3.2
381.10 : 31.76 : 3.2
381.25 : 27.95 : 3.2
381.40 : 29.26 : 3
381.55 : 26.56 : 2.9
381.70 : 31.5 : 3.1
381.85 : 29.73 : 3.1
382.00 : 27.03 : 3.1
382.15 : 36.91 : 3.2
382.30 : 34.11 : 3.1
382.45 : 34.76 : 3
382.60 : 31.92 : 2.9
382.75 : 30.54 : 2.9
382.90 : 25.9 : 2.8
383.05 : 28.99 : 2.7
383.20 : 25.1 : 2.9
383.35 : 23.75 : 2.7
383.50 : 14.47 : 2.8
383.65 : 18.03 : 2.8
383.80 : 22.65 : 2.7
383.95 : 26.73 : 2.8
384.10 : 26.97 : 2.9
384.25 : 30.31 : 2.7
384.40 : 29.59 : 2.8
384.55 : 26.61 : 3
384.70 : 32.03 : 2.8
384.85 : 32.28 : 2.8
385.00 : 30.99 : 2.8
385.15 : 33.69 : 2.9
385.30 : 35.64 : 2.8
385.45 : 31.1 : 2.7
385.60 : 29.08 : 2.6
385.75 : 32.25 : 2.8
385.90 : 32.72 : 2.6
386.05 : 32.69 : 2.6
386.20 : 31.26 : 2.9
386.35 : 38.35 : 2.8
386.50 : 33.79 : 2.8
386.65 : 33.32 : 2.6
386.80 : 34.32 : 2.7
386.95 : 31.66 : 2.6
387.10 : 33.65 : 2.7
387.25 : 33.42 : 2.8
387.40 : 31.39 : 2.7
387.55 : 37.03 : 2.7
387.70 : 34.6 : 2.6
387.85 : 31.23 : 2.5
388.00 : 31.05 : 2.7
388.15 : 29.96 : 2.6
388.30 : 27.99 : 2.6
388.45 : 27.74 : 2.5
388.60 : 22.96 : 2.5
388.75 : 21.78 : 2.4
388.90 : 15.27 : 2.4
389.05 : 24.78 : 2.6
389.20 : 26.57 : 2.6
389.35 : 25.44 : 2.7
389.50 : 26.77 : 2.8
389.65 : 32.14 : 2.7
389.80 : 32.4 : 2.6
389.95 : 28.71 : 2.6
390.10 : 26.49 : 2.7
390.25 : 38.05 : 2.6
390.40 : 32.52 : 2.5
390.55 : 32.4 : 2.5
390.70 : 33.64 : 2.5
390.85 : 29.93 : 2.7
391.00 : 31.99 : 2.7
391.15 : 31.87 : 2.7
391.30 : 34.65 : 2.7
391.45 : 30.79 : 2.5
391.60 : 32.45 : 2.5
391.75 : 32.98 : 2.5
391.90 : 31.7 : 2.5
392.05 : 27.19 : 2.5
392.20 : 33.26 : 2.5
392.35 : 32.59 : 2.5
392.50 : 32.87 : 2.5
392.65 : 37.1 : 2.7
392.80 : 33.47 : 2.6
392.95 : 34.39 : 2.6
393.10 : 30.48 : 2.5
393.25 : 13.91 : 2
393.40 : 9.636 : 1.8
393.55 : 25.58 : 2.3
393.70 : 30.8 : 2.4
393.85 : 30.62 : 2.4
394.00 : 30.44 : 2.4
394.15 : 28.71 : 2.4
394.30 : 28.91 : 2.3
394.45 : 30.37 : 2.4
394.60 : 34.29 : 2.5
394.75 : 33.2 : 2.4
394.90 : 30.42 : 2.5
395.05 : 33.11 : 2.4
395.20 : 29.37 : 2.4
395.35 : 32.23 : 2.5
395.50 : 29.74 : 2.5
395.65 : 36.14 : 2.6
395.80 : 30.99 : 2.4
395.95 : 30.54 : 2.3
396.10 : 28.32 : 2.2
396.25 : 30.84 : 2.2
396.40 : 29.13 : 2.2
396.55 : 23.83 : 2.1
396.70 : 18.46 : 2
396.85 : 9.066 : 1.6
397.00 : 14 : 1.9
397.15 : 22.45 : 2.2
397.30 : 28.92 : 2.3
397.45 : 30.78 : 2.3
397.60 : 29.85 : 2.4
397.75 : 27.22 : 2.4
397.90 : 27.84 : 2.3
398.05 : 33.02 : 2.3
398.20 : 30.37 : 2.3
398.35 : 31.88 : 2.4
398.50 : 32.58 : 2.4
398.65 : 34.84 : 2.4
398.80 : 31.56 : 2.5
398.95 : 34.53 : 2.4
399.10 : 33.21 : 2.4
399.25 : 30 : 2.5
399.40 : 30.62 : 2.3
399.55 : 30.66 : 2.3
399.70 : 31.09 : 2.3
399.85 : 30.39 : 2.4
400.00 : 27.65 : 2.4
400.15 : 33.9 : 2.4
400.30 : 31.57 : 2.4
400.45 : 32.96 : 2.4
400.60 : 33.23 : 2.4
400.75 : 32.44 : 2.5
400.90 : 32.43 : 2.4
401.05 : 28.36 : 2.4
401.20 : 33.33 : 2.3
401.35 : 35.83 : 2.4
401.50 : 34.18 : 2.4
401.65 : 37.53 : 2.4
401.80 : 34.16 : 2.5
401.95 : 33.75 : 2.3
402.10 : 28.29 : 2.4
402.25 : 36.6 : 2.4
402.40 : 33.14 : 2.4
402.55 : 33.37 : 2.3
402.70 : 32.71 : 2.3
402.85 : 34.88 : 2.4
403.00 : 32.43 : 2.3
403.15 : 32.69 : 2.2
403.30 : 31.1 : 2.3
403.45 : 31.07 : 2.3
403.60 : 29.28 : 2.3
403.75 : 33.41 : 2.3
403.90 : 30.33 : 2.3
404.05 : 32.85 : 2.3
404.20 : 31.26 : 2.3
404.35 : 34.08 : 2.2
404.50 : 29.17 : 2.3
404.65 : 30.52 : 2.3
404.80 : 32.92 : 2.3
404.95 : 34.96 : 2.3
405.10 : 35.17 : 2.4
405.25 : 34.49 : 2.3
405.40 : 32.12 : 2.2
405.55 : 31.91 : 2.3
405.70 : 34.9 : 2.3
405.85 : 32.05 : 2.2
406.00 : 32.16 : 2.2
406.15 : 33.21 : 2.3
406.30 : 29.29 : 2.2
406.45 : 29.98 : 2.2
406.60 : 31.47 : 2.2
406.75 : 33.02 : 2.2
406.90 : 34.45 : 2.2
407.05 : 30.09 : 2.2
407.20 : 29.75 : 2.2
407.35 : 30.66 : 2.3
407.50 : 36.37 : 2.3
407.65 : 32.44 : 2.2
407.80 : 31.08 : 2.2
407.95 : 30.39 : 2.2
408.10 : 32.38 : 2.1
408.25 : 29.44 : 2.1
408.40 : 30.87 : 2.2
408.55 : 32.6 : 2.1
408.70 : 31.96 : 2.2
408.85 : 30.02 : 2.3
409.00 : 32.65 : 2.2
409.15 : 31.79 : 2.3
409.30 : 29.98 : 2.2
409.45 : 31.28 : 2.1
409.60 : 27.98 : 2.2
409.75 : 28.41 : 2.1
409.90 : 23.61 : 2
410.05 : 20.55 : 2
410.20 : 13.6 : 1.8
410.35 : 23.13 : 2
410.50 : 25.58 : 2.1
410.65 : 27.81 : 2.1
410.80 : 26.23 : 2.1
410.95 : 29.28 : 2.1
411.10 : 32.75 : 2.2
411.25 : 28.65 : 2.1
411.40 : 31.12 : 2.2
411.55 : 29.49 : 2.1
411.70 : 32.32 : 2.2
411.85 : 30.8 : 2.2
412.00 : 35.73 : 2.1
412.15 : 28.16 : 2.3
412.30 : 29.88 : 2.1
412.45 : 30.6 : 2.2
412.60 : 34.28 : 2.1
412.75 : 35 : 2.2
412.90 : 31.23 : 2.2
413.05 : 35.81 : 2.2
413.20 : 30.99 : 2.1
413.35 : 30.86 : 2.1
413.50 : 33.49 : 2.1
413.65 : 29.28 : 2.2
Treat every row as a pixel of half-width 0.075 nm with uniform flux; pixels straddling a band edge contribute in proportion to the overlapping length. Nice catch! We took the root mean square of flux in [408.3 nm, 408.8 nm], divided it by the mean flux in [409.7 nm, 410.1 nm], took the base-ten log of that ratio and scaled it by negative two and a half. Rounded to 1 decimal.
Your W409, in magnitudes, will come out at -0.3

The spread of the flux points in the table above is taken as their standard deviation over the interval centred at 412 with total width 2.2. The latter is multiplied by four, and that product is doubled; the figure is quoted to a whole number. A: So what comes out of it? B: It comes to 20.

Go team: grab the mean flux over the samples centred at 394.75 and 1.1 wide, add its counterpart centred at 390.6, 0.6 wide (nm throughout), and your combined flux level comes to 64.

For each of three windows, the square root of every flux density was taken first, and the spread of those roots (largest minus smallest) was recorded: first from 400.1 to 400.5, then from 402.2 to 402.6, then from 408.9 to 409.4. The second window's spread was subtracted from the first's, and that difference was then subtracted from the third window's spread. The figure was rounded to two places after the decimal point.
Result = 0.33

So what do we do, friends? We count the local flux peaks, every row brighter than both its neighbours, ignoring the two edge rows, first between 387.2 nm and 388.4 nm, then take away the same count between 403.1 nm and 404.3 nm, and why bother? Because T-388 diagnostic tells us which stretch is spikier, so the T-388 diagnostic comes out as -1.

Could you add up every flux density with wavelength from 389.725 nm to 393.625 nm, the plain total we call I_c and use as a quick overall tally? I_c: 791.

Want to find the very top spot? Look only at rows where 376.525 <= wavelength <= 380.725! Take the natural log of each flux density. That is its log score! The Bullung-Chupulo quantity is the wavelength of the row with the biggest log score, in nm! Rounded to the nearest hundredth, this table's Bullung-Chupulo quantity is 378.25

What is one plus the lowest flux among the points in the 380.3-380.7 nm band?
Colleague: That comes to 33.7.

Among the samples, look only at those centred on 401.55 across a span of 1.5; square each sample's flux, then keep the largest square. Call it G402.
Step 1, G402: 1409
